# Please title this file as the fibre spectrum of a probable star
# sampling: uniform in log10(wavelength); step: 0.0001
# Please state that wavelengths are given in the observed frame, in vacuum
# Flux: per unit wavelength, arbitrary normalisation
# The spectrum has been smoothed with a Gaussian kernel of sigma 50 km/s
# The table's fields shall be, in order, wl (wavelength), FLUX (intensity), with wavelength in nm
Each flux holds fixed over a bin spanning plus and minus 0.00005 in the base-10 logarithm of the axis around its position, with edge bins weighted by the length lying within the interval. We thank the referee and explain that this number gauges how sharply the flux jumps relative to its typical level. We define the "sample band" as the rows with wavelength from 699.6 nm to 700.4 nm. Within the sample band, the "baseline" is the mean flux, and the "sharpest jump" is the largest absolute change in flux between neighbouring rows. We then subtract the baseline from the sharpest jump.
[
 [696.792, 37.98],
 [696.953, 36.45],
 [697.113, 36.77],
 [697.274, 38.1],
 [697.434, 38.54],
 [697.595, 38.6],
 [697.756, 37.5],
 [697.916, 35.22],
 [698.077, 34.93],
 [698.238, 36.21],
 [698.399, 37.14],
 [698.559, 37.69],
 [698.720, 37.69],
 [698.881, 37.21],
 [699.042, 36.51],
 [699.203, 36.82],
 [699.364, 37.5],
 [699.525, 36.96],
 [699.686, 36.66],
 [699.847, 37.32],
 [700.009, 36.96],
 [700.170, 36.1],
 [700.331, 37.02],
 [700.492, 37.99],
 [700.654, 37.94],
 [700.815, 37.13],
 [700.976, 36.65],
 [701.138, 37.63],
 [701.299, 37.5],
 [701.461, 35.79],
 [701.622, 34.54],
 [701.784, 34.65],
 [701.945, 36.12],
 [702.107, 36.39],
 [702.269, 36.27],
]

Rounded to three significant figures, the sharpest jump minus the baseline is -35.9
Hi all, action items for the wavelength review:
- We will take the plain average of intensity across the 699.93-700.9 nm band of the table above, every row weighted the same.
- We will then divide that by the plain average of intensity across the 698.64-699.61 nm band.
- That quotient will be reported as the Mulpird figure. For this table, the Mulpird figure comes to 1.00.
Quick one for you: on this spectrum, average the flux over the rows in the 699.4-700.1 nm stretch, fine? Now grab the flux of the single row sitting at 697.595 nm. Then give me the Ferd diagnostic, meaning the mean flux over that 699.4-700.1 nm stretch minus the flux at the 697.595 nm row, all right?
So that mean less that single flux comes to -1.6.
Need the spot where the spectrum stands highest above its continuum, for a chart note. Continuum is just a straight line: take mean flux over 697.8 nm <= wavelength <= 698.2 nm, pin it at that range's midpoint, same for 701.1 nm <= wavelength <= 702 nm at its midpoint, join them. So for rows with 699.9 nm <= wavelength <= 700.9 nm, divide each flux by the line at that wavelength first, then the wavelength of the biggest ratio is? 700.492 nm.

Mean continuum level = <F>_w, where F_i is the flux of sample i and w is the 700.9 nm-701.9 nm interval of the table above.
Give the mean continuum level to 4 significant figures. 36.13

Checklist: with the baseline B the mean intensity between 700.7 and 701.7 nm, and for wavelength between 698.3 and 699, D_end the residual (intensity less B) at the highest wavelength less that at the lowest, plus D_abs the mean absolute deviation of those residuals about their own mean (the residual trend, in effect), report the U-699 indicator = 0.33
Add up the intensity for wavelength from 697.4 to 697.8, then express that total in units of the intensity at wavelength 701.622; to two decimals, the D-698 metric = 3.32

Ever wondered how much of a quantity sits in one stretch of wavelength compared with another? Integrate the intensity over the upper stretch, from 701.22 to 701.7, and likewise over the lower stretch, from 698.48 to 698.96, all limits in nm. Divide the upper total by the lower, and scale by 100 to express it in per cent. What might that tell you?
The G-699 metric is 96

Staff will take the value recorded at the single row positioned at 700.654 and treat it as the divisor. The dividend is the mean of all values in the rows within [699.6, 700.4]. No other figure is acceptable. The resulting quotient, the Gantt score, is 0.97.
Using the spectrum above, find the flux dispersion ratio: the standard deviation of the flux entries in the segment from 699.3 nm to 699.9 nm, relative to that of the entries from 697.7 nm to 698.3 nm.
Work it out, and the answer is 0.32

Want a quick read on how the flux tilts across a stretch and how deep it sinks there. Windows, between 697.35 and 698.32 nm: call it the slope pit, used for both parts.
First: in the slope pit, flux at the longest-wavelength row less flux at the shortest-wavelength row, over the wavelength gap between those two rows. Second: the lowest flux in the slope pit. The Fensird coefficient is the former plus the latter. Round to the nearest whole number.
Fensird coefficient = 32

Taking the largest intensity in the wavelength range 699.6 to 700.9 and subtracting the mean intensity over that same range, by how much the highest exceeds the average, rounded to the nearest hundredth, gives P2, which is 0.85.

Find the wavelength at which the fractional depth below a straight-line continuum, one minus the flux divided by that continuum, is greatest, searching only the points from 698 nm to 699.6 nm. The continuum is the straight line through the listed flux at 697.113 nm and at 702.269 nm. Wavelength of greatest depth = 698.077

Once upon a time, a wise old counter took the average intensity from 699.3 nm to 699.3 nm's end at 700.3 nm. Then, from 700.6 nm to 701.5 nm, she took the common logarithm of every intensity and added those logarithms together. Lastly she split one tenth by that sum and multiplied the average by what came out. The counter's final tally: 0.392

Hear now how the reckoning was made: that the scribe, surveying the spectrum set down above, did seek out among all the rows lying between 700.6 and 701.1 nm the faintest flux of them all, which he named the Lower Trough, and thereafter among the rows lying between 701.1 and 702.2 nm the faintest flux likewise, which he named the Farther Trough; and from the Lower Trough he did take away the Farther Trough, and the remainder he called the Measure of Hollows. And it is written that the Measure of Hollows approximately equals 2.1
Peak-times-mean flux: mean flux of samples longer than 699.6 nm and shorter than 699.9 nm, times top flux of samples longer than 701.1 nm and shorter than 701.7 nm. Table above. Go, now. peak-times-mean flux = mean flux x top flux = 1392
